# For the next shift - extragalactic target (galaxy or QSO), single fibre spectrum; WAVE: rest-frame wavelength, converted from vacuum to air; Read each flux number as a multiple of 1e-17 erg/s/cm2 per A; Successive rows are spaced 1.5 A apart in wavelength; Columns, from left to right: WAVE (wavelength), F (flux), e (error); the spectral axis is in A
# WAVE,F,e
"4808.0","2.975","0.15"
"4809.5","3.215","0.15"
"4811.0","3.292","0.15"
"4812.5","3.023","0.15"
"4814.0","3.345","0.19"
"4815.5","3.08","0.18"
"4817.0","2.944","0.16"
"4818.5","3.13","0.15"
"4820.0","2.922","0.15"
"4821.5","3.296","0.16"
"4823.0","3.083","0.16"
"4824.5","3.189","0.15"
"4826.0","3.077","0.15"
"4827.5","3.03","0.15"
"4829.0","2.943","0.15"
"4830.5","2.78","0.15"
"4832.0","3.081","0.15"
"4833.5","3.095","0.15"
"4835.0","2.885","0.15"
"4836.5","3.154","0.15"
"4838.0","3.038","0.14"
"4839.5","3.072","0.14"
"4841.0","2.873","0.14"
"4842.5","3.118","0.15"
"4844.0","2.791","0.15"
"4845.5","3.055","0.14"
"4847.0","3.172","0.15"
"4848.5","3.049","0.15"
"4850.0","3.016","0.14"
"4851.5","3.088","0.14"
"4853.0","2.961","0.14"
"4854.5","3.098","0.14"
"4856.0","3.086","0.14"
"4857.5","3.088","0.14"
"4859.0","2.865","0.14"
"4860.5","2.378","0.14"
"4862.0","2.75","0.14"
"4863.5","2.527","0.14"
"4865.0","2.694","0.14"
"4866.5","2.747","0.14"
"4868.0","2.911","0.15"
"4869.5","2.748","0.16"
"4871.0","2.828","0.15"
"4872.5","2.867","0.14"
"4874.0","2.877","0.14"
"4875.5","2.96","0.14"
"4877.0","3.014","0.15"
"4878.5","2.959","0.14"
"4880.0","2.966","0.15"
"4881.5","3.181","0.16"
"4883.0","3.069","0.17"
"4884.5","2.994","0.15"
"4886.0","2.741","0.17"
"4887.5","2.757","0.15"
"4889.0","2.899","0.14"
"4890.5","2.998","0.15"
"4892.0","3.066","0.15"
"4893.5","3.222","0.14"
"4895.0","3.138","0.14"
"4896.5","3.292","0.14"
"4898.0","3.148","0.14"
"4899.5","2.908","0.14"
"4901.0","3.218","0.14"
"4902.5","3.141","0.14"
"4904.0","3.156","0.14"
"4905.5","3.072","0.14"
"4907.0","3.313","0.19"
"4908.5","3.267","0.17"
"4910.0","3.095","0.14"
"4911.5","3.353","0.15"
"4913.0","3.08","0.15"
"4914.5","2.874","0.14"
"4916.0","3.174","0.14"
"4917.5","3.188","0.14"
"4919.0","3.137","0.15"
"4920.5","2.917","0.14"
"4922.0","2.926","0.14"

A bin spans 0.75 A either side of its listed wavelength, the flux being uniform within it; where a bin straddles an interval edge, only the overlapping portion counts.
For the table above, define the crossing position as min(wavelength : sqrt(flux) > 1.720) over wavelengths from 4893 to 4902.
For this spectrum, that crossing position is 4893.5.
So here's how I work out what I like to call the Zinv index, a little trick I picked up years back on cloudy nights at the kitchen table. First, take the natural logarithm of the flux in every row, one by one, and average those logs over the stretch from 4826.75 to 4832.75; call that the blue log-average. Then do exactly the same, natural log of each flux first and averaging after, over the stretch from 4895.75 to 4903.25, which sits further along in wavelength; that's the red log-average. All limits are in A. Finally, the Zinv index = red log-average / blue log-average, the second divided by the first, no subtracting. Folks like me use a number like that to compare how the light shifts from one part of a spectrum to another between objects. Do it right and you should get 1.06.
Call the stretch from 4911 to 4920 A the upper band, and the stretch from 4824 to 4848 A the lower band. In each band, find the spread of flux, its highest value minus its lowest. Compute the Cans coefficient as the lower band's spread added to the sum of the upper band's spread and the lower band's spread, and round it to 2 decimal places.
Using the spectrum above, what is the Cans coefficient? 1.30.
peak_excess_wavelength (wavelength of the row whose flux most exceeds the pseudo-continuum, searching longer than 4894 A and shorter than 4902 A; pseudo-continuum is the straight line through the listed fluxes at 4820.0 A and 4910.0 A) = 4896.5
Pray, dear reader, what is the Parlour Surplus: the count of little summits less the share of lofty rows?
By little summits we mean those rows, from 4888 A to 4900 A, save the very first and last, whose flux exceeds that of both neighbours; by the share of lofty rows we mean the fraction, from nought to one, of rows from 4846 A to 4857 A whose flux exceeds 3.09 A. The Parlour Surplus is 1.7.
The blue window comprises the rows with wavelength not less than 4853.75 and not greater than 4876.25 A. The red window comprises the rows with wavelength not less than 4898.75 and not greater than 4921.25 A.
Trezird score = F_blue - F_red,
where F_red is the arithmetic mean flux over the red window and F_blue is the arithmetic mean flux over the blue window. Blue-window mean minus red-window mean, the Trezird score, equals -0.30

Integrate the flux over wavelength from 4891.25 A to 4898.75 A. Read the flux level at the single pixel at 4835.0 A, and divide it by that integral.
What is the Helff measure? 0.121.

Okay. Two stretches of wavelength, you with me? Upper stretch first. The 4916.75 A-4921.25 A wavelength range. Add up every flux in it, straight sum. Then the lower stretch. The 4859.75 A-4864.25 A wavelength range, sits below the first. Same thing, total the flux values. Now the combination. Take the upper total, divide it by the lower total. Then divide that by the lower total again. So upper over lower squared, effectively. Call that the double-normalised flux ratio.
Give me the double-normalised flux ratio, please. 0.158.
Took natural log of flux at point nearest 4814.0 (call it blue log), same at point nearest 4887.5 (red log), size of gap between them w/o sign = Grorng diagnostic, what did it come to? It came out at 0.193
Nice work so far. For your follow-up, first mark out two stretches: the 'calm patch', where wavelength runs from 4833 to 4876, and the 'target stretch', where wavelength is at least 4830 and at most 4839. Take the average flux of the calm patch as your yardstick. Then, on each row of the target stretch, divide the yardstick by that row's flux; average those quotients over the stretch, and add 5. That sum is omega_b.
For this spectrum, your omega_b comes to 5.97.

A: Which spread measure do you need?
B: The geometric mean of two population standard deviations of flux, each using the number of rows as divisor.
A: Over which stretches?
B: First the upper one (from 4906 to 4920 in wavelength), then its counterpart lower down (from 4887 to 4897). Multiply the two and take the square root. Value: 0.15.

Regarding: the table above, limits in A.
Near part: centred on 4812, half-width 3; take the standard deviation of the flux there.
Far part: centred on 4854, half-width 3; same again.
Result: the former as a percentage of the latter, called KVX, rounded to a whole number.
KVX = 217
